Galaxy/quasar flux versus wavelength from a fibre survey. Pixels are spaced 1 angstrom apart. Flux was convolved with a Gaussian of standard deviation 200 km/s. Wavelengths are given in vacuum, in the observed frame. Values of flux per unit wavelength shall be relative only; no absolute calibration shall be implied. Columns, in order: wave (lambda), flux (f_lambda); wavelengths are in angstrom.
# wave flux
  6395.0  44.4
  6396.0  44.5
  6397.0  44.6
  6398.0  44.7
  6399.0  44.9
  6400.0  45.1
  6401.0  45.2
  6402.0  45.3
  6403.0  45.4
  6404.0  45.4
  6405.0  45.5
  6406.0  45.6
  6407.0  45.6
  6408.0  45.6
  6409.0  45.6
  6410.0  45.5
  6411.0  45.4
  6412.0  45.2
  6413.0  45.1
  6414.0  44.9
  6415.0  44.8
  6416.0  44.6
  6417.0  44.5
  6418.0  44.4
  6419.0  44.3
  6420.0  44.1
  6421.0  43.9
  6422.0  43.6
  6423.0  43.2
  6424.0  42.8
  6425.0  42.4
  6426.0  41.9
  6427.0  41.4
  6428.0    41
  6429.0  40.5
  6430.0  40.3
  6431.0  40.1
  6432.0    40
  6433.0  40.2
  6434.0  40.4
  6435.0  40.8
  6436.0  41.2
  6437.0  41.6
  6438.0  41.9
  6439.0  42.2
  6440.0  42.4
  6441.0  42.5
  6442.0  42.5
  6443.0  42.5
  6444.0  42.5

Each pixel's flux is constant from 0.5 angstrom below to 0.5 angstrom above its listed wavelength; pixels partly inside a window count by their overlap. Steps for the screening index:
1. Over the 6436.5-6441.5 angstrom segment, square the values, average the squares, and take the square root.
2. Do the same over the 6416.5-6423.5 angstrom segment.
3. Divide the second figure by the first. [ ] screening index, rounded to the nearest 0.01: 1.04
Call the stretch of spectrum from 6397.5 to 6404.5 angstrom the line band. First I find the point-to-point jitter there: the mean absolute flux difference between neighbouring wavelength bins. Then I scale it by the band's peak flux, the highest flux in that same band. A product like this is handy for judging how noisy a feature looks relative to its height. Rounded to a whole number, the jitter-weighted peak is 5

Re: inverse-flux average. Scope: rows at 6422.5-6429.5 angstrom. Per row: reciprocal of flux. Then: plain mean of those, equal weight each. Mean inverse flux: 0.0239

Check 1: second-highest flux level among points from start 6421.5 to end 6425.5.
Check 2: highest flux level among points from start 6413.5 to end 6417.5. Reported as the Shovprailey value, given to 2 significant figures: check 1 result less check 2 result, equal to -1.7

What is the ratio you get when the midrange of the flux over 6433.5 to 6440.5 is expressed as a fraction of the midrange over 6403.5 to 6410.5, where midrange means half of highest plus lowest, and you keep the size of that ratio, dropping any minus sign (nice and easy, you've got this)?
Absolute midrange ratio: 0.910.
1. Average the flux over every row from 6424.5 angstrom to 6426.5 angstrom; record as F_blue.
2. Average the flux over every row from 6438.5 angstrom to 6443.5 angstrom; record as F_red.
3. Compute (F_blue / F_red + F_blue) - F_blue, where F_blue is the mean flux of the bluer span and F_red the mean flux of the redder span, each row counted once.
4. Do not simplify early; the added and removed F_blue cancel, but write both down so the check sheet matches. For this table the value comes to 0.99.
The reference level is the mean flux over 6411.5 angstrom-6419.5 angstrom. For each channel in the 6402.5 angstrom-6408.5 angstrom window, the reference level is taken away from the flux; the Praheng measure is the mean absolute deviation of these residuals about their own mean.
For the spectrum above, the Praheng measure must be 0.083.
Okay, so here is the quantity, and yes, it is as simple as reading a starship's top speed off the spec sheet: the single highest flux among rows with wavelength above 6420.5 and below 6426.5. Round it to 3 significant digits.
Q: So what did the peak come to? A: 43.9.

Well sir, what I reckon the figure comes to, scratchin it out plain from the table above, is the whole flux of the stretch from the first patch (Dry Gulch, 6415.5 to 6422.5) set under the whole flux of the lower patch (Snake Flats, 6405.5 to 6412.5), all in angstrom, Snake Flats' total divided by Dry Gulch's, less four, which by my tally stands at -2.97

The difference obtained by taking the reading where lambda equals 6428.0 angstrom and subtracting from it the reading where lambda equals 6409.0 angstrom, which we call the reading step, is -5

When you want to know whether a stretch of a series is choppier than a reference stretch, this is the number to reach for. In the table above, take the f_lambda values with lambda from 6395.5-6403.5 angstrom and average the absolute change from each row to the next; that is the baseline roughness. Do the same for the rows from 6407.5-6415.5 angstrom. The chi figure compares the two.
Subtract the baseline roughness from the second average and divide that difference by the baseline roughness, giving -0.1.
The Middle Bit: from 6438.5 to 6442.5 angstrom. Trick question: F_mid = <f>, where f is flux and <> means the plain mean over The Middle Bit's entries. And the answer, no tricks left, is 42.4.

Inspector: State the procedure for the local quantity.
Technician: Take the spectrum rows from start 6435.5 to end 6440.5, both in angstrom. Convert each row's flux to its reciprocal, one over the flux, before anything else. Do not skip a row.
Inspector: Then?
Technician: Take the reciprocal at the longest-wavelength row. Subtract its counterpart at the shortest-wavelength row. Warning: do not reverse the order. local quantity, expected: -0.0007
